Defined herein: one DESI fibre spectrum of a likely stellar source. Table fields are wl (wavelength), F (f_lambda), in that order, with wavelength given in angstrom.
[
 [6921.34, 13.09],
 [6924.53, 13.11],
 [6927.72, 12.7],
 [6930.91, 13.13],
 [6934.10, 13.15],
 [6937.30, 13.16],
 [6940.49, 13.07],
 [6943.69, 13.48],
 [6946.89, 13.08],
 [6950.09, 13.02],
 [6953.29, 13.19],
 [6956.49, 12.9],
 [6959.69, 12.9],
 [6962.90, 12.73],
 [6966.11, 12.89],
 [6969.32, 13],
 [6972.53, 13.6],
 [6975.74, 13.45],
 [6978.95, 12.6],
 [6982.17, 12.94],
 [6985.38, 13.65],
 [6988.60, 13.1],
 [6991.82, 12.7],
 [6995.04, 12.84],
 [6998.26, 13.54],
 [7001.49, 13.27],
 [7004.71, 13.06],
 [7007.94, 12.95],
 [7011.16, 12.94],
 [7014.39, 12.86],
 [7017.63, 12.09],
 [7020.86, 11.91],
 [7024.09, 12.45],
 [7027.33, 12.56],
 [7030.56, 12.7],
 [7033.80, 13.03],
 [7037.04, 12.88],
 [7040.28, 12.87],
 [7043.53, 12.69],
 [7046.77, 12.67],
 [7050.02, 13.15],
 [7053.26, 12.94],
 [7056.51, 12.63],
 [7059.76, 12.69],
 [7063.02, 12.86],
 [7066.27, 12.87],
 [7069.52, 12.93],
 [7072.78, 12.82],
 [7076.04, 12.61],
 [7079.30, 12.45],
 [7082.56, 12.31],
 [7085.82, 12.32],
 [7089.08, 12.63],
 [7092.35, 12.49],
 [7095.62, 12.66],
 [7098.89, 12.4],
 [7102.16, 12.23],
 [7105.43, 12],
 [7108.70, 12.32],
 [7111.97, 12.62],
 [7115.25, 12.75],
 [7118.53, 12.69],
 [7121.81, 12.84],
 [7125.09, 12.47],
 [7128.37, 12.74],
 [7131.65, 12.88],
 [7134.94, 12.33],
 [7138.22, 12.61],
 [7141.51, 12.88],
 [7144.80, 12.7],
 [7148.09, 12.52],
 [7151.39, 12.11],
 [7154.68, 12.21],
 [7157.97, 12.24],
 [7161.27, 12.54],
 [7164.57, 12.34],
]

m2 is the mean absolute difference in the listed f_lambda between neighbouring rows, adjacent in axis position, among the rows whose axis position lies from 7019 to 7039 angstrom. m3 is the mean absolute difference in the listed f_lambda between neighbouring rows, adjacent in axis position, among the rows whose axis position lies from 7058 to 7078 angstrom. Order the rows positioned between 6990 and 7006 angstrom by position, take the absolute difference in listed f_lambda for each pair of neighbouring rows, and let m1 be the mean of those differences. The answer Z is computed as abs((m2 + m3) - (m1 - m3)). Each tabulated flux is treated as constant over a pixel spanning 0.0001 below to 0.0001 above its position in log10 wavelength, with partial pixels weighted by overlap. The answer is 0.15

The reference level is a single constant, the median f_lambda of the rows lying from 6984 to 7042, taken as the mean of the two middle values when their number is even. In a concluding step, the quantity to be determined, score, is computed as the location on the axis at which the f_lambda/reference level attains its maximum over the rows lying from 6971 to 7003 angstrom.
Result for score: 6985.38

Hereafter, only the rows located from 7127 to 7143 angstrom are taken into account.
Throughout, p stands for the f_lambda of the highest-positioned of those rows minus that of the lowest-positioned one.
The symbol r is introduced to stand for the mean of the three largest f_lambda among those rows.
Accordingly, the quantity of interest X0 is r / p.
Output 92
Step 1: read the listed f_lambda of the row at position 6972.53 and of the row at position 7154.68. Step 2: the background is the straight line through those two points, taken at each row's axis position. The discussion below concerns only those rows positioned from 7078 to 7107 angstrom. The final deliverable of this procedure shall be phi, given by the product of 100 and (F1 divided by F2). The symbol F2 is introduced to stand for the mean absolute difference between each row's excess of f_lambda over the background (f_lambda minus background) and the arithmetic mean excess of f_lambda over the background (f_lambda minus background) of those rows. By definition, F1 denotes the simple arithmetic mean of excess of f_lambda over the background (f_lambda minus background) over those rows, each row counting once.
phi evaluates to -197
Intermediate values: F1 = -0.30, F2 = 0.15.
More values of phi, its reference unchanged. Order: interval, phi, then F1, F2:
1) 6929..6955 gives -601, -0.67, 0.11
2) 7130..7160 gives 101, 0.21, 0.21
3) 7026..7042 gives -189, -0.32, 0.17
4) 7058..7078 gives -77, -0.08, 0.10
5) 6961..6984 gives -197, -0.57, 0.29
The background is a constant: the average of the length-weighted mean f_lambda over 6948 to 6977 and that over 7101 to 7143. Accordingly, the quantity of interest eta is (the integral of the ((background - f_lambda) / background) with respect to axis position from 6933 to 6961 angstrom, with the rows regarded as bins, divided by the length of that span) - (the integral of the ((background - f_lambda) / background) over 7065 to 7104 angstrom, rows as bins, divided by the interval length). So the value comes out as -0.043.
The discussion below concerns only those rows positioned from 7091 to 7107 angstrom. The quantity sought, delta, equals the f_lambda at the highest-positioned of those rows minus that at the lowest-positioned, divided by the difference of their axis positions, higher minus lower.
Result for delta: -0.04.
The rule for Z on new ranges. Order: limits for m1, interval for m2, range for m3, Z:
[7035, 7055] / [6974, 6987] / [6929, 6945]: 0.72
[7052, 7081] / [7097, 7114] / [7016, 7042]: 0.54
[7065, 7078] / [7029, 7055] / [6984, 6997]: 0.80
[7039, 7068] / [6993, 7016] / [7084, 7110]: 0.51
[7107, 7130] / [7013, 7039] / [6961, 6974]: 0.68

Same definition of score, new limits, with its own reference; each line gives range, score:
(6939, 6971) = 6943.69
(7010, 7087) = 7050.02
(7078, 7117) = 7115.25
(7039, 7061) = 7050.02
